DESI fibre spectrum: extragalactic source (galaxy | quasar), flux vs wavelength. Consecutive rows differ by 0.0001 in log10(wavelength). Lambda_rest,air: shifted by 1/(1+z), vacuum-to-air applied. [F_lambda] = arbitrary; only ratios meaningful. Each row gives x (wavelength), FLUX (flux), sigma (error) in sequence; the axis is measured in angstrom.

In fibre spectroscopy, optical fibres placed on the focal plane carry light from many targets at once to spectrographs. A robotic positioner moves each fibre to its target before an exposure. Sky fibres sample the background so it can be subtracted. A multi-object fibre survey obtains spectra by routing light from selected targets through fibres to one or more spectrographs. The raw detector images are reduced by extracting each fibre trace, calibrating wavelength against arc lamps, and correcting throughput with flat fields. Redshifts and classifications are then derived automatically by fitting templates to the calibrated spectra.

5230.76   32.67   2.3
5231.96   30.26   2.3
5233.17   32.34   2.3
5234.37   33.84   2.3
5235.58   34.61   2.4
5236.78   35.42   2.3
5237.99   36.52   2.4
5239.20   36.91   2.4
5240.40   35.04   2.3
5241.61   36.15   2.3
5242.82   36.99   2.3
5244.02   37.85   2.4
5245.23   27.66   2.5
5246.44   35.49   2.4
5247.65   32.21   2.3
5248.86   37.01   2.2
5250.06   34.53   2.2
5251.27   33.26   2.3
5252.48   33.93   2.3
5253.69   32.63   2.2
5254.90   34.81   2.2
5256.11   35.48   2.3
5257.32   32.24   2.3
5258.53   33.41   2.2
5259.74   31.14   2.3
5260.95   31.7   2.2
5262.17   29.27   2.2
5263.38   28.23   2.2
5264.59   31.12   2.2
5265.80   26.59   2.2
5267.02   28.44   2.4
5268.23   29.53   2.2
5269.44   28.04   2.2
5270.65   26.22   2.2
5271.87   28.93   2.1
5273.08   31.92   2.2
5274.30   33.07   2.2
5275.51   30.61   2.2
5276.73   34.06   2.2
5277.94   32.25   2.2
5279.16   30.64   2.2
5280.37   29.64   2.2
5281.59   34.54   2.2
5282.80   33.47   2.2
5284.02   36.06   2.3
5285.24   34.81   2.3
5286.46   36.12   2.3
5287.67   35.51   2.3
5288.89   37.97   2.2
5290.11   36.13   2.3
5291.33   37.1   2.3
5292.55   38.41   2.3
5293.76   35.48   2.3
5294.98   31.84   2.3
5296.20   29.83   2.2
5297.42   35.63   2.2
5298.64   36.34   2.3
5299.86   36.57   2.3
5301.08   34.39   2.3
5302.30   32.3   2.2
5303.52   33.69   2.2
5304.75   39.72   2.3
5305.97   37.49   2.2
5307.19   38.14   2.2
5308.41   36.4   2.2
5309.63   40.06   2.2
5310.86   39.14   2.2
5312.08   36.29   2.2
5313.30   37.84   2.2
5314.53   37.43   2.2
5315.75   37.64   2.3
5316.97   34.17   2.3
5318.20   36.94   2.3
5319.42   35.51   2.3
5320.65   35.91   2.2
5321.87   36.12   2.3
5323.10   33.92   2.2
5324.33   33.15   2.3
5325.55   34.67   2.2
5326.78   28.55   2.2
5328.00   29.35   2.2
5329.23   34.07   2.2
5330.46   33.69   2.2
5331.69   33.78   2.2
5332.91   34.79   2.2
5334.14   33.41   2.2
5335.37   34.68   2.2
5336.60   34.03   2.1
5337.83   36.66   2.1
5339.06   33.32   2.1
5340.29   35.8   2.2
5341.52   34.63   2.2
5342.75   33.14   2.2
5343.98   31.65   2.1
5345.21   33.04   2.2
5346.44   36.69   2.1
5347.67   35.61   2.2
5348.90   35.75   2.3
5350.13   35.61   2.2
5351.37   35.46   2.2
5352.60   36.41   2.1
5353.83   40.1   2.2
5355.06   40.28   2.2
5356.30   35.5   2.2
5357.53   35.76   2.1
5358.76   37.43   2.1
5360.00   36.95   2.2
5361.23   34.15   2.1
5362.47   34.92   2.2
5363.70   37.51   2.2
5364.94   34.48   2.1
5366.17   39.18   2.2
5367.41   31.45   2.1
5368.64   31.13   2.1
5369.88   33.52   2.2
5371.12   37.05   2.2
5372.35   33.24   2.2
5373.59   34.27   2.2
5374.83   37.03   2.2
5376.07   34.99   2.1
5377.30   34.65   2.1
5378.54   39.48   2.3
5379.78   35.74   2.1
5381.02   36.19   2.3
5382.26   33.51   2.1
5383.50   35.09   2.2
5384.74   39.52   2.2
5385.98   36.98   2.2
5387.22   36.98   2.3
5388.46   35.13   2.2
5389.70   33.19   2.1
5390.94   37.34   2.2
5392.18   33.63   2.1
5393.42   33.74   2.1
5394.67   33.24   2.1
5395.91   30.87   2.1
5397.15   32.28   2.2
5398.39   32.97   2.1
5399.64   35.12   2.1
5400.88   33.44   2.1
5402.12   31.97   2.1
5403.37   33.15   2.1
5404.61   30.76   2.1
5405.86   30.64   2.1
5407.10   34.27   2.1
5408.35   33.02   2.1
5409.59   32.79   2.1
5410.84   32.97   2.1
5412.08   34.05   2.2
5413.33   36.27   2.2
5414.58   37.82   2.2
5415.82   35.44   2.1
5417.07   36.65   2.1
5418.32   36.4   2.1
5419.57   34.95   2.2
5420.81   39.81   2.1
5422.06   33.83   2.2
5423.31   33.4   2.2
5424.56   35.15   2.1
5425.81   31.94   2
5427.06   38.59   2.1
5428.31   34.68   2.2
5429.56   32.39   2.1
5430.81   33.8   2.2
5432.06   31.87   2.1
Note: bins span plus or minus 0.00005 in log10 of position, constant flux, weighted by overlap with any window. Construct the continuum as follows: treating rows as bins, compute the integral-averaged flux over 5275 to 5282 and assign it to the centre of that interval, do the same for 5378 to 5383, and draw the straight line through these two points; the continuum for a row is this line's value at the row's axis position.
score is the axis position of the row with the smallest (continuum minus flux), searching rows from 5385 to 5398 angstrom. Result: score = 5390.94 angstrom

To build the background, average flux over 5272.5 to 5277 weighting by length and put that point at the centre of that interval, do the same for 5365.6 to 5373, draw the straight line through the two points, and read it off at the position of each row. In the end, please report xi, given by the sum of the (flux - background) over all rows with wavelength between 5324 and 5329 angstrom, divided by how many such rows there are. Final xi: -1.9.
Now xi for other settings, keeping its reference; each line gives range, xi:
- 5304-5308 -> 5.5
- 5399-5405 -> -2.0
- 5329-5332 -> 0.4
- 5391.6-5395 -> -1.2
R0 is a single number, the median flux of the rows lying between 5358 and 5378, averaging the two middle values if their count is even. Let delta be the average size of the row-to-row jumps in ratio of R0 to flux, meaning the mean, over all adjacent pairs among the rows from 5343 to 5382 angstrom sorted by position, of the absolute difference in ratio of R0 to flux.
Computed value 0.059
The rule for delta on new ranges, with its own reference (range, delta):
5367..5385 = 0.067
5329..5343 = 0.042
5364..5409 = 0.065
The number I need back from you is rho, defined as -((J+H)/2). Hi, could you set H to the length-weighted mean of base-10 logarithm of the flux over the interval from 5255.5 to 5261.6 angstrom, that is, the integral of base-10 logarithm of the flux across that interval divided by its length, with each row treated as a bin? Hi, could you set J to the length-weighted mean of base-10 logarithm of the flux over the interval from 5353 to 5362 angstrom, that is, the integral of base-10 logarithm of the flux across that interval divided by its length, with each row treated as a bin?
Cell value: -1.541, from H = 1.51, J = 1.57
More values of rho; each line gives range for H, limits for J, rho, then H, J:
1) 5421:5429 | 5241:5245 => -1.548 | 1.54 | 1.56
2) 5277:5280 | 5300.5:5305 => -1.519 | 1.50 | 1.54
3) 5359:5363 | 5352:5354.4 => -1.566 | 1.55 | 1.58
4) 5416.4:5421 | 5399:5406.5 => -1.538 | 1.56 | 1.51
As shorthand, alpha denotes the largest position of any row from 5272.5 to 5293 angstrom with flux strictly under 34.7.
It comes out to 5282.80 angstrom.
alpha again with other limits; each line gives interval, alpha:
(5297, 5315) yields 5303.52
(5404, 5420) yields 5412.08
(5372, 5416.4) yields 5412.08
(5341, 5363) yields 5361.23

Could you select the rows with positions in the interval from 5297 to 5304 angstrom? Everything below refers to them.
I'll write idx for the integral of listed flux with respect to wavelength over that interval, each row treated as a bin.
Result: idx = 244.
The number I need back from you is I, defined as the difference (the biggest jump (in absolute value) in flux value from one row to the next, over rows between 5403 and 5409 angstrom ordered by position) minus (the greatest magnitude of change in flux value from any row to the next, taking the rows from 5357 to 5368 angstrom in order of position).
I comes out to -4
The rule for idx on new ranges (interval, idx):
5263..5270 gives 201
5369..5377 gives 279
